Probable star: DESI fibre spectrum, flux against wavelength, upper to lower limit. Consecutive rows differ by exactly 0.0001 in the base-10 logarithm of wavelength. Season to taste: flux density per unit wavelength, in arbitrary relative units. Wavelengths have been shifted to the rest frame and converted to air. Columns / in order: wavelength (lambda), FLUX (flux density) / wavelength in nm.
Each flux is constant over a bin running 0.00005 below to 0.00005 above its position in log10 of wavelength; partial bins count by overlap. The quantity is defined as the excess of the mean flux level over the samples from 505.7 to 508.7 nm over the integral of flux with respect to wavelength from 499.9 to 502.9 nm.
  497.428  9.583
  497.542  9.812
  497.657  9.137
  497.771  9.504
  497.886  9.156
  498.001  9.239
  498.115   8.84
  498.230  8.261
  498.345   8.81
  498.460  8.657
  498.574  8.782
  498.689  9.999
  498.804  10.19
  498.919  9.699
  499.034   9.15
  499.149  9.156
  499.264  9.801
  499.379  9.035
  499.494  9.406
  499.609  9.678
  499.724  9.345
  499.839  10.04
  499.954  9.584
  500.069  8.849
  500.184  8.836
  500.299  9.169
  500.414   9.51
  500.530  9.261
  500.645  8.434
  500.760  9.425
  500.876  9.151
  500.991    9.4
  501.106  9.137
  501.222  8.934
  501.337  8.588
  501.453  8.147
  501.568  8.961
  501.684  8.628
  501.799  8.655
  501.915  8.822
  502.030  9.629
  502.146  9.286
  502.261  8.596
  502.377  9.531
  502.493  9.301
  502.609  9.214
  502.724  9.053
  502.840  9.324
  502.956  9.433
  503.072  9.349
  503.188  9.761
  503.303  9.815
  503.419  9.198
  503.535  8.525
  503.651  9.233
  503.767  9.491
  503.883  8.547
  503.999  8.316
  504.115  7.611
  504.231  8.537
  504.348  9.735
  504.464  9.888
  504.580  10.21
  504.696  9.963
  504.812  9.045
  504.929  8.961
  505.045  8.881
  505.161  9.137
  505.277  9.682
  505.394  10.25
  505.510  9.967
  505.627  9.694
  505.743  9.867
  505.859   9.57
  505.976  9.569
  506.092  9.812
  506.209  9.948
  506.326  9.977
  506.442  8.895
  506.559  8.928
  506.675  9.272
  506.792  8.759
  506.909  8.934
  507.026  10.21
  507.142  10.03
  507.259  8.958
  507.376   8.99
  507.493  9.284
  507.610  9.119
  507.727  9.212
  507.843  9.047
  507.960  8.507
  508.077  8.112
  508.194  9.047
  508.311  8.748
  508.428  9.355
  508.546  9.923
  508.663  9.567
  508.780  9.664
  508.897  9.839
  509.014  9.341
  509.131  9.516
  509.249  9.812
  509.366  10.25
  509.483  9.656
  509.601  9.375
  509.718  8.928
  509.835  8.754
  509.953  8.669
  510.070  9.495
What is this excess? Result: -17.9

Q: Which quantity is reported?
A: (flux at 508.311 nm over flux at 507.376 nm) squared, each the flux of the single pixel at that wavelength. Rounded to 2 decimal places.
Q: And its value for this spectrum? 0.95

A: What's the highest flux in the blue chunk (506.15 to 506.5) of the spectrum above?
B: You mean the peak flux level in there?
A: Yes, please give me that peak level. 9.977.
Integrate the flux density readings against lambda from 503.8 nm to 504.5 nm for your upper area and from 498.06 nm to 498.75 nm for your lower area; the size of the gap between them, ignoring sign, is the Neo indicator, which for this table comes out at 0.01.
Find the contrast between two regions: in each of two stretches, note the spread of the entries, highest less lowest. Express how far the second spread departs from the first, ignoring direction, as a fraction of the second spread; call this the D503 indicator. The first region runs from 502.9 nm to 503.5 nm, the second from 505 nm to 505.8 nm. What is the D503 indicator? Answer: 0.5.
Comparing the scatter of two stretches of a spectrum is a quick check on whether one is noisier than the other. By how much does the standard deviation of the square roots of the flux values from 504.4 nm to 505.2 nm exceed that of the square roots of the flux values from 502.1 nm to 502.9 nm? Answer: 0.04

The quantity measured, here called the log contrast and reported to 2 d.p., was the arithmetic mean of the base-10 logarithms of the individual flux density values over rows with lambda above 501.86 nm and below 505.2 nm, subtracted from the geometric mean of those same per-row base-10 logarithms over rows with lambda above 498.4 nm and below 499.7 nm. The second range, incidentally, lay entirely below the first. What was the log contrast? 0.01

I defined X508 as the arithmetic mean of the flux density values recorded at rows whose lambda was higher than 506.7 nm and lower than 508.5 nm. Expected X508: 9.1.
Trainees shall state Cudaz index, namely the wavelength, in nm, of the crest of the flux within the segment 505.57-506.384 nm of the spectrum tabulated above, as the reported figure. 506.326 nm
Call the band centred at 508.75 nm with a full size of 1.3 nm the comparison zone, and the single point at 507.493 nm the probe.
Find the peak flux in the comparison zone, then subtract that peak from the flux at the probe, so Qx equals -0.97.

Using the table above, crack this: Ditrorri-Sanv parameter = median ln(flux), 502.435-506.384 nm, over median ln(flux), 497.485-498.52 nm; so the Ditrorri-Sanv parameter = 1.02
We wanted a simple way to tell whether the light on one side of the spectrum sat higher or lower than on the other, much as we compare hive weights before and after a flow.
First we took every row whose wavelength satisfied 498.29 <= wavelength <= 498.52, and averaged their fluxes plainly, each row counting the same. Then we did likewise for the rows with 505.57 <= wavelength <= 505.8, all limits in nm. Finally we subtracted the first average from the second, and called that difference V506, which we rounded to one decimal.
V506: 1.0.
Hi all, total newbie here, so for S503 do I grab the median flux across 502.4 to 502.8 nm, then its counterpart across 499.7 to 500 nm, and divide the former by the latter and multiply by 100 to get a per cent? 96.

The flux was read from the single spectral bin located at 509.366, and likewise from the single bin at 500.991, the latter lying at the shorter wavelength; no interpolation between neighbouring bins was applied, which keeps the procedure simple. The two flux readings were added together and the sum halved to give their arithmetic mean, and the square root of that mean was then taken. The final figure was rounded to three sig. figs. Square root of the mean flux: 3.13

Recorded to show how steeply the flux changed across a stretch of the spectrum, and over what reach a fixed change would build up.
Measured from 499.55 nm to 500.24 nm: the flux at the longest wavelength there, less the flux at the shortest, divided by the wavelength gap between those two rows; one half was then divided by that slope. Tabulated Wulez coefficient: -0.3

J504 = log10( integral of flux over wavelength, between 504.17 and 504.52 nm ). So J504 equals 0.515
